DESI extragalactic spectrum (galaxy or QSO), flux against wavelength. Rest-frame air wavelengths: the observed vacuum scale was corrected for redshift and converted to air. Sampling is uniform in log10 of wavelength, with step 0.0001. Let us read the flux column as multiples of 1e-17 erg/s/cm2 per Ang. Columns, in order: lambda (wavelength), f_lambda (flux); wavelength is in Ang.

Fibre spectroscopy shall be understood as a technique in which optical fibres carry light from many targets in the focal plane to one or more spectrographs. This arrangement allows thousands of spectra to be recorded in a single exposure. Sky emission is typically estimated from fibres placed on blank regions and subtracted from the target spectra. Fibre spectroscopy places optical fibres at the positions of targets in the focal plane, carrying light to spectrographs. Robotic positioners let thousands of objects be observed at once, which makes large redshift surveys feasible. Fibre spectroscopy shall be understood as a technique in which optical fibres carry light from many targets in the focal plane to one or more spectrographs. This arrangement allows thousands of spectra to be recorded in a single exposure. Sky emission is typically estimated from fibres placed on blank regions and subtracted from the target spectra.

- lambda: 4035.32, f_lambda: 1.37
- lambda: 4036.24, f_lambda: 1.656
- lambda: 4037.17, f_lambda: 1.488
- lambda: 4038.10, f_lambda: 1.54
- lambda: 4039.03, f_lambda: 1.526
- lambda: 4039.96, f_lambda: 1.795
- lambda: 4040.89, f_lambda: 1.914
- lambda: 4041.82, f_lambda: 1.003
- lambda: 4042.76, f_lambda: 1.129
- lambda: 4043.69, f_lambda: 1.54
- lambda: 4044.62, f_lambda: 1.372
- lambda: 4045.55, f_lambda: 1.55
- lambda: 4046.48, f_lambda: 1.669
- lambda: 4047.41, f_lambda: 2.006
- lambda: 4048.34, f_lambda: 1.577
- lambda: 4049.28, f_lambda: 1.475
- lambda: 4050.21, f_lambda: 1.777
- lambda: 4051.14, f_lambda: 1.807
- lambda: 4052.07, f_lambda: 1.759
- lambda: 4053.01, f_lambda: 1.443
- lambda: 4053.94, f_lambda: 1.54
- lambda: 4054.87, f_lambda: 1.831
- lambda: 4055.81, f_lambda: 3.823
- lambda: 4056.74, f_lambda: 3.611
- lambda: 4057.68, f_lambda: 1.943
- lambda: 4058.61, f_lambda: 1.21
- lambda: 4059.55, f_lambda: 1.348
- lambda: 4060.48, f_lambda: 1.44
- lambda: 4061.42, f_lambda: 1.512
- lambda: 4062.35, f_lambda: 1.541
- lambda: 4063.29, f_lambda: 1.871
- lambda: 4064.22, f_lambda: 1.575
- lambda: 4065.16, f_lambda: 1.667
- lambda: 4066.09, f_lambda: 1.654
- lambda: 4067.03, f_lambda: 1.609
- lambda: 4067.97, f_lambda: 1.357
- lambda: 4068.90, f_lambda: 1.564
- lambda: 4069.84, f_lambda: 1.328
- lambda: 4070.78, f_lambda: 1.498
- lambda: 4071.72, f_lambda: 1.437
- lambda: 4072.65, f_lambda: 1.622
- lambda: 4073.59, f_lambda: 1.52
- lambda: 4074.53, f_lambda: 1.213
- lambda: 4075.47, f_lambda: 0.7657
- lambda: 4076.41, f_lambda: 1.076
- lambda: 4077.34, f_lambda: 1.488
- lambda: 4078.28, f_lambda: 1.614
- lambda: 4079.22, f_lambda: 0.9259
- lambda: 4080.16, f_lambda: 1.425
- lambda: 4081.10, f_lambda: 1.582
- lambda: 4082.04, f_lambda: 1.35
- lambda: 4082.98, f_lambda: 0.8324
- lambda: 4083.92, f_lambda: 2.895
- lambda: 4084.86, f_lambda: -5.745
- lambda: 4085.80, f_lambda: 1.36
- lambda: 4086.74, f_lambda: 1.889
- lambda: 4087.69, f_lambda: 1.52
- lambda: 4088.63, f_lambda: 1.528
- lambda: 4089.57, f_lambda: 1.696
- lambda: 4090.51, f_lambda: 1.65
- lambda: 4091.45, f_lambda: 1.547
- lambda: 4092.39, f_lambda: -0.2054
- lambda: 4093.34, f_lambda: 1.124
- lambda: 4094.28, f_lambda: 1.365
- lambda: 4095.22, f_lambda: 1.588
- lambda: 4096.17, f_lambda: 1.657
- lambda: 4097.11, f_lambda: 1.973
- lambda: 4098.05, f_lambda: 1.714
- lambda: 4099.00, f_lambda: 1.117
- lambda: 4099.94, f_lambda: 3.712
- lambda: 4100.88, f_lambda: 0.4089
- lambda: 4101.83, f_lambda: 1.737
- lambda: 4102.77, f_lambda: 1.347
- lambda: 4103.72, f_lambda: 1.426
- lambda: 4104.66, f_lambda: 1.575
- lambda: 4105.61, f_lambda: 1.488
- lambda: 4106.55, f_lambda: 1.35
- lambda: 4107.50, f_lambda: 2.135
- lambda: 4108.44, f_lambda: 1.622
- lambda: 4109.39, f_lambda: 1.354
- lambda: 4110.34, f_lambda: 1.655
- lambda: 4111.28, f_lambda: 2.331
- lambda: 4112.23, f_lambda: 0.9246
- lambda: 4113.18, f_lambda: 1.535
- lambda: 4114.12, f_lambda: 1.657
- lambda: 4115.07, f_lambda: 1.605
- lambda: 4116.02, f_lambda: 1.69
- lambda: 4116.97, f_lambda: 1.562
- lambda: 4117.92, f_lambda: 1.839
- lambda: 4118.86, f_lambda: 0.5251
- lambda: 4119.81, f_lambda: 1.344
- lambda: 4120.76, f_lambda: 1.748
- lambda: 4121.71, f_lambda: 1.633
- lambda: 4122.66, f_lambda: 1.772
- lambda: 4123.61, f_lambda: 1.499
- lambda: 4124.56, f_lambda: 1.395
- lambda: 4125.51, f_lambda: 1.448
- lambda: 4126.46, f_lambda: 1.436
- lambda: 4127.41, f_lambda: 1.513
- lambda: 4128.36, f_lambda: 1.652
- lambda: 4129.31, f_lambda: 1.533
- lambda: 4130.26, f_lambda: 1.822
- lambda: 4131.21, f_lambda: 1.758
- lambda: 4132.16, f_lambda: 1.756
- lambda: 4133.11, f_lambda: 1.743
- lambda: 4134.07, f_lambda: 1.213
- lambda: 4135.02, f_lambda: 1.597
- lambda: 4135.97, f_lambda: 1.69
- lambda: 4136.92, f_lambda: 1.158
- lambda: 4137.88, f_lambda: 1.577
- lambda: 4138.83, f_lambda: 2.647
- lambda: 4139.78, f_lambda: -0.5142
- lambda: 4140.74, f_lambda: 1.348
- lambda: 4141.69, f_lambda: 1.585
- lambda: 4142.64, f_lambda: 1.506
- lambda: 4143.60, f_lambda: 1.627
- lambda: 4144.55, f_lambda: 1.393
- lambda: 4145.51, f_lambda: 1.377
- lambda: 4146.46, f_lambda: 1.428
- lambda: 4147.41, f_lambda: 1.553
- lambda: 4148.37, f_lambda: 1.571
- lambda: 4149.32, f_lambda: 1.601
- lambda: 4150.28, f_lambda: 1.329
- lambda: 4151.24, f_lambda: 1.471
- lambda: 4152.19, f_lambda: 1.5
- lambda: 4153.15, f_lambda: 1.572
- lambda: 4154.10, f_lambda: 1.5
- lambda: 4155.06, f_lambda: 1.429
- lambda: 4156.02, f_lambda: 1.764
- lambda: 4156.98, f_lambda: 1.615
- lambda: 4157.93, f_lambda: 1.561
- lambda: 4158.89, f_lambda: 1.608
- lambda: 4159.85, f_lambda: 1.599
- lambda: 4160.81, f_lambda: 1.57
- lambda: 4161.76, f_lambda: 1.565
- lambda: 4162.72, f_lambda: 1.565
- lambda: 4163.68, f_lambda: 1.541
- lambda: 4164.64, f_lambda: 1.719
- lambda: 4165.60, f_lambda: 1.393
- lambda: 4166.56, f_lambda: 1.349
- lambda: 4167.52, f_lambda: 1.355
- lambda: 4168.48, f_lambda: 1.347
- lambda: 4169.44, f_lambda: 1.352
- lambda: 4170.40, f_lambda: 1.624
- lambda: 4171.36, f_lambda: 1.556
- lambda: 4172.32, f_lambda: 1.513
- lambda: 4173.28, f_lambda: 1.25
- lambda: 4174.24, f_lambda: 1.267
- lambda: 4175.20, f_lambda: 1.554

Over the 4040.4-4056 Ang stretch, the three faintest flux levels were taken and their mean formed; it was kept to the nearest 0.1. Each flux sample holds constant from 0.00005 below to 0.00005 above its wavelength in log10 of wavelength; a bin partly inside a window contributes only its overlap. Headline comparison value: 1.2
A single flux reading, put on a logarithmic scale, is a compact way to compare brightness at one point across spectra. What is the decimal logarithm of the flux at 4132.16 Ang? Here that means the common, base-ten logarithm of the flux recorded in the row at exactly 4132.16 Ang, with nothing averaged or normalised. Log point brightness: 0.24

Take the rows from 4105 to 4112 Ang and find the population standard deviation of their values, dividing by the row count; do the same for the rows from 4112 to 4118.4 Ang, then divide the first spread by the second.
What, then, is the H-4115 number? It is 1.3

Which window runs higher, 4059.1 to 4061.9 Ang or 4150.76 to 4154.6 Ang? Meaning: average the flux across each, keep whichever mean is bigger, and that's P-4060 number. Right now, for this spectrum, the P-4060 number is 1.51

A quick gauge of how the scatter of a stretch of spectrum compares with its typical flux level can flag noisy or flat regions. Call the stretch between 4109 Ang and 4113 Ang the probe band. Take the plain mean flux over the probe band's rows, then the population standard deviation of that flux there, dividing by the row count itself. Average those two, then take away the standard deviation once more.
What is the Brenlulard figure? 0.53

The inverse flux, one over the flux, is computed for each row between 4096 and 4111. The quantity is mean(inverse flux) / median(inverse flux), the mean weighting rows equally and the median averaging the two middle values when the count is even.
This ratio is 1.18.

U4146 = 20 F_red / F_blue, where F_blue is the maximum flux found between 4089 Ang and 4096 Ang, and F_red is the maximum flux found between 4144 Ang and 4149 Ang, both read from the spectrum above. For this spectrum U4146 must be 19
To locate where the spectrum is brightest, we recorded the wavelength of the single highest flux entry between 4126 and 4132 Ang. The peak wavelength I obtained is 4130.26 Ang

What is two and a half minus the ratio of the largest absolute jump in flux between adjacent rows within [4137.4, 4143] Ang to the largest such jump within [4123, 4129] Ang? -20.2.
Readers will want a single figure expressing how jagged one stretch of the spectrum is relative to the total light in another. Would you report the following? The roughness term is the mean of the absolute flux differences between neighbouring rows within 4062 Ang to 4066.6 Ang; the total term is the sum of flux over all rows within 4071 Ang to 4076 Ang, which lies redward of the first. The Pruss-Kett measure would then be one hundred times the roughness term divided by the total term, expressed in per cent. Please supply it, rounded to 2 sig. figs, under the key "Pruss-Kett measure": 2.8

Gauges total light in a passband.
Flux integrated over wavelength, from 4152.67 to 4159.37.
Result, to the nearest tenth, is 10.6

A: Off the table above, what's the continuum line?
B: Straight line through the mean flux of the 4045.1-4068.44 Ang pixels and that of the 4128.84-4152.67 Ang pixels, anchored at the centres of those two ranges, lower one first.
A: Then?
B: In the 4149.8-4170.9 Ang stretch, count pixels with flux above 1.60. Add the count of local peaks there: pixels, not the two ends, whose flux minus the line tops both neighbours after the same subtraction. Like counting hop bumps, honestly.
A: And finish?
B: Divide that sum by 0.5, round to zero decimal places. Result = 22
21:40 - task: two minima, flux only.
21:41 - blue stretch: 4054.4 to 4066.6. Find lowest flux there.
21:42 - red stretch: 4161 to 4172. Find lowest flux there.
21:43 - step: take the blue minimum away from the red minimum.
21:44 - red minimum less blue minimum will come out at 0.14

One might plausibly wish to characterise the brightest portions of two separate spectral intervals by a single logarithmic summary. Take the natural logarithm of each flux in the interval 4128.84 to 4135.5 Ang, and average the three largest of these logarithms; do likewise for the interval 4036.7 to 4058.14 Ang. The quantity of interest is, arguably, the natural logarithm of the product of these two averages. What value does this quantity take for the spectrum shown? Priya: -0.45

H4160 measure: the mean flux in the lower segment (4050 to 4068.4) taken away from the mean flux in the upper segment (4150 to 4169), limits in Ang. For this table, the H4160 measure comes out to -0.30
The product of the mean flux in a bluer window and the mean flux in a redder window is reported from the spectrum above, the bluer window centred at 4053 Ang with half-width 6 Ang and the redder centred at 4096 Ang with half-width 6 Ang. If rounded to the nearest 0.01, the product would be 2.96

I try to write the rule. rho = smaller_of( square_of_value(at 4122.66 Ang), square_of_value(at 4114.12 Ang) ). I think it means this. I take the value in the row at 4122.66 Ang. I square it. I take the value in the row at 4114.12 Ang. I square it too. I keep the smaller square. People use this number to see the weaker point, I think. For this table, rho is 2.75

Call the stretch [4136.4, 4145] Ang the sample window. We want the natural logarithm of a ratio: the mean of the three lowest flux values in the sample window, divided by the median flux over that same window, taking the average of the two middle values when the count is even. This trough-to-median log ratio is -0.8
